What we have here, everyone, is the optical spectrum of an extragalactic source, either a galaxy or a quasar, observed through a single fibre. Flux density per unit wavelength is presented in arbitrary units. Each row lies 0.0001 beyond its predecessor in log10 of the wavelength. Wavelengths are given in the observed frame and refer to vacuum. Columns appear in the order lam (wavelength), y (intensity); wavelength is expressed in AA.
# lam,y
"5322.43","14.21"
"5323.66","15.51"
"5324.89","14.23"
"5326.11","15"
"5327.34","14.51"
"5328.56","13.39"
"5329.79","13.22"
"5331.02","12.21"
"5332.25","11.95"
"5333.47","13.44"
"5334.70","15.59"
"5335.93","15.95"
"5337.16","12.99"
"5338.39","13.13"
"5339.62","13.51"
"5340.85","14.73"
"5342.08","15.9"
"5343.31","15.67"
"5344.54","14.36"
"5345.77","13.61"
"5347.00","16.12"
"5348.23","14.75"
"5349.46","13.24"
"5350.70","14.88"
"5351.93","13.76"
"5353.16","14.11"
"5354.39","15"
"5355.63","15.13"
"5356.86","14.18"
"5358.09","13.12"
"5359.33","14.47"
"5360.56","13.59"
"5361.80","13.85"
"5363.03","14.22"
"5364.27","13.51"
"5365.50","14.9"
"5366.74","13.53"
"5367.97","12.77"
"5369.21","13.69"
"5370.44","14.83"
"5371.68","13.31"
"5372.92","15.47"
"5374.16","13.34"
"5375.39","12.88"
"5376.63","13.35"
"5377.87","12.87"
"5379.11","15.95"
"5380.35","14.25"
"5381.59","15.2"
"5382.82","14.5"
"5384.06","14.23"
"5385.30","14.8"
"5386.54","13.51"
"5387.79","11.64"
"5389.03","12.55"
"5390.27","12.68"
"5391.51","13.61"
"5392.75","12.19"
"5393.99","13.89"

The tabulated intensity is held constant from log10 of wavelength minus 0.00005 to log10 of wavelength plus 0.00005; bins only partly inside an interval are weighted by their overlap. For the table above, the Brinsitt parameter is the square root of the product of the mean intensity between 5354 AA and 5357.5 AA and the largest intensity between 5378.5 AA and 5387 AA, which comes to 15.3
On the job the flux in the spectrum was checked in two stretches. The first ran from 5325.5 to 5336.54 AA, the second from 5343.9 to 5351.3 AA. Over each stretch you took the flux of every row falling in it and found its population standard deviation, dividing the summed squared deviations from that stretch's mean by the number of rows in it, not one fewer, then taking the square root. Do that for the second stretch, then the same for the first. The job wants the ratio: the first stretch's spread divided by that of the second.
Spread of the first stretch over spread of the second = 1.44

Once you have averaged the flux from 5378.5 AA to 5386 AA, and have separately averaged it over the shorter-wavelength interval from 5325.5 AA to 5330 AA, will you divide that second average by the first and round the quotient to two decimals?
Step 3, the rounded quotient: 0.95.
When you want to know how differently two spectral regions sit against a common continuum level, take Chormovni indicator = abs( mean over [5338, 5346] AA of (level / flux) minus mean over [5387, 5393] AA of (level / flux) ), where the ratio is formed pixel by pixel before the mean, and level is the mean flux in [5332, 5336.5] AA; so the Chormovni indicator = 0.15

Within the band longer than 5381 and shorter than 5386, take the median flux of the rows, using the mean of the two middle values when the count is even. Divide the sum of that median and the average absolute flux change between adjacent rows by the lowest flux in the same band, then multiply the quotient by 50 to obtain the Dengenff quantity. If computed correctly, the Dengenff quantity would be 53.3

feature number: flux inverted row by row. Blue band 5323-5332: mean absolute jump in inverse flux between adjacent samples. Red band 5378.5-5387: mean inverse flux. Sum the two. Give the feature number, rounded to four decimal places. 0.0726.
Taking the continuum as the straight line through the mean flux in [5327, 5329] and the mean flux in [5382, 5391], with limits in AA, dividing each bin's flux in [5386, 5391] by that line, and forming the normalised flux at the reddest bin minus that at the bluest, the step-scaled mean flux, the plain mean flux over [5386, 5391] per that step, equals -212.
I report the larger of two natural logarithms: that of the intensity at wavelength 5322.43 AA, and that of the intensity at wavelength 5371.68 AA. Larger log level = 2.65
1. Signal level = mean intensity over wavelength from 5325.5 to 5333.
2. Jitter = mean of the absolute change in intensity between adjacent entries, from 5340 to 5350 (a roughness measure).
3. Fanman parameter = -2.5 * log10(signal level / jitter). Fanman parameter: -2.56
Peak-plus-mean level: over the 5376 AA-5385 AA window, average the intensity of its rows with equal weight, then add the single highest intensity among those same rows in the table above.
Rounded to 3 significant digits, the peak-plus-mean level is 30.3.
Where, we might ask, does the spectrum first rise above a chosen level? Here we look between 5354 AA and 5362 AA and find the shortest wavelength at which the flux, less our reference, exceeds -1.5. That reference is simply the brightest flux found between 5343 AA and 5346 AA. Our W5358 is 5354.39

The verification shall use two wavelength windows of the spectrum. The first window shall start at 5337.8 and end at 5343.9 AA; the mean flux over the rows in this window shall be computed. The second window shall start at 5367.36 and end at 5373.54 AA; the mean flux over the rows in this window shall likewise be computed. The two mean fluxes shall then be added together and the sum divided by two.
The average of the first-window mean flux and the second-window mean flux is 14.3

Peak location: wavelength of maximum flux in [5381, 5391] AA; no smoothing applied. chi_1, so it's 5381.59 AA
